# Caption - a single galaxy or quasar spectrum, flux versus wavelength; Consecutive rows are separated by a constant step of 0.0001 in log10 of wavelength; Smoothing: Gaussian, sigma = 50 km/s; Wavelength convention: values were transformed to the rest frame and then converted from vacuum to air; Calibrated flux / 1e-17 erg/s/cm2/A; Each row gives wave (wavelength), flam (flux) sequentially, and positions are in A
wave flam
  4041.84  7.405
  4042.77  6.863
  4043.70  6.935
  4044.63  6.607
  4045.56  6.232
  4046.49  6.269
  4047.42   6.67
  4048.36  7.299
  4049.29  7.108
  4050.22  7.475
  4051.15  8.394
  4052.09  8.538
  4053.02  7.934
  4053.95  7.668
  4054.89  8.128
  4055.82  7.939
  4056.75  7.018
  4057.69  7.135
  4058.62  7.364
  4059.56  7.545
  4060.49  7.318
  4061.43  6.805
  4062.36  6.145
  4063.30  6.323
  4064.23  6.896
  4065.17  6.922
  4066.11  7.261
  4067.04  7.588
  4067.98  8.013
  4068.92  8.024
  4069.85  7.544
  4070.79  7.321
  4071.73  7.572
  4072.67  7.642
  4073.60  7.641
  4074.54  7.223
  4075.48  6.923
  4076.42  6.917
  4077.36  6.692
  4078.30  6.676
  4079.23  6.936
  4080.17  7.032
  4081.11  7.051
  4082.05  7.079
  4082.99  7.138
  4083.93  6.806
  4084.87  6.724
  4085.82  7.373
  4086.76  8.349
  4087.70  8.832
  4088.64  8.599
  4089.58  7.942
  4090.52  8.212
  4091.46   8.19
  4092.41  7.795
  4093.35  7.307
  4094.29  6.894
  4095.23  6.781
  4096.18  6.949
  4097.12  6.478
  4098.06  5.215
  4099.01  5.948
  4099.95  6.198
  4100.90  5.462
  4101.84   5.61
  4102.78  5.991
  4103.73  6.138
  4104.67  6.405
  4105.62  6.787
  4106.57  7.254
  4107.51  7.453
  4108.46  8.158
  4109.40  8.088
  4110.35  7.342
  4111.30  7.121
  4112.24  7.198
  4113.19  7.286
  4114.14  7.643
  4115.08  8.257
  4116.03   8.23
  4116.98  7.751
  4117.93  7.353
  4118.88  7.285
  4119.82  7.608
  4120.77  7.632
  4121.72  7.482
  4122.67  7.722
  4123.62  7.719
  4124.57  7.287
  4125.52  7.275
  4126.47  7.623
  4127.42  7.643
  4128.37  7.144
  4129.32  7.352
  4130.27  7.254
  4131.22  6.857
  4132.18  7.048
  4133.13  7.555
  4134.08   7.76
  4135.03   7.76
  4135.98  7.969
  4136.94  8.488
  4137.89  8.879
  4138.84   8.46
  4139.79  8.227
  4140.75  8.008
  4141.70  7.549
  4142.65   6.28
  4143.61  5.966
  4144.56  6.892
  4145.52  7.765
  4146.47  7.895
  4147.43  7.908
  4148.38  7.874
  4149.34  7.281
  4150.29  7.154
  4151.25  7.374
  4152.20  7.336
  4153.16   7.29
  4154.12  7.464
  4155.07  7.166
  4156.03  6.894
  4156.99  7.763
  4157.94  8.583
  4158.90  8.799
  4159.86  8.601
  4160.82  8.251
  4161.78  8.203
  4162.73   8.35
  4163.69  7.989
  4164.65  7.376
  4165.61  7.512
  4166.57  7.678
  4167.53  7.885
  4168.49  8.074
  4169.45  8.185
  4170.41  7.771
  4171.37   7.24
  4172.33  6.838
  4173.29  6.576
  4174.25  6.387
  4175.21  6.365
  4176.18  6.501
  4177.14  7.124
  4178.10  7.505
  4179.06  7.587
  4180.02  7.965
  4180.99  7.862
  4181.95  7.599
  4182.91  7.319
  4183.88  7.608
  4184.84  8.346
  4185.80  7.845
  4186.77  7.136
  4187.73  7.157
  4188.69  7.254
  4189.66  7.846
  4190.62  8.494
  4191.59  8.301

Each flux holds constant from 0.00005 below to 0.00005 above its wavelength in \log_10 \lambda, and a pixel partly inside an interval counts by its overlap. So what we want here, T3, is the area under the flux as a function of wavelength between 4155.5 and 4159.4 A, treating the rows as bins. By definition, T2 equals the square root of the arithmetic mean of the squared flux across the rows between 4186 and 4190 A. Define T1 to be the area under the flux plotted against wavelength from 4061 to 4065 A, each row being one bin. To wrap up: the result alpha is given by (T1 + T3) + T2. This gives 64.8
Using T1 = 26.3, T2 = 7.4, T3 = 31.2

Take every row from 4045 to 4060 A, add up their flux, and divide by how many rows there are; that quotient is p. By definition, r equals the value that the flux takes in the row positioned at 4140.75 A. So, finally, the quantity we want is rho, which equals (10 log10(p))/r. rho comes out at 1.09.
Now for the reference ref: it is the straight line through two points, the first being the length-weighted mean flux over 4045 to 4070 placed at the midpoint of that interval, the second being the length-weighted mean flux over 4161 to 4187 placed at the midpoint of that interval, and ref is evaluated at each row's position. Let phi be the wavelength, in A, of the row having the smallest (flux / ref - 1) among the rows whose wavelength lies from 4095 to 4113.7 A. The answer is 4098.06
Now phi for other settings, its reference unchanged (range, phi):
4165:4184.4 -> 4175.21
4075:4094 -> 4078.30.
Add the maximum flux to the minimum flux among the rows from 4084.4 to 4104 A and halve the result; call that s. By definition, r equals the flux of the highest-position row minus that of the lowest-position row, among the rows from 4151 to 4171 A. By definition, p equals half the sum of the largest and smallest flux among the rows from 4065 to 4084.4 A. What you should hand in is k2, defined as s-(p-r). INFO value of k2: 0.07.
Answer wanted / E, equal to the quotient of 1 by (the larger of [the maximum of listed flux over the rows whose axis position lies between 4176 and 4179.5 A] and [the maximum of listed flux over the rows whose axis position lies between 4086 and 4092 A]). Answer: 0.113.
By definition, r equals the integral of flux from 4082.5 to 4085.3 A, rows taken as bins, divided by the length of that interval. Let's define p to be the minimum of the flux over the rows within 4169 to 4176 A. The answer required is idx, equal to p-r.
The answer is -0.5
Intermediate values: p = 6.365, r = 6.9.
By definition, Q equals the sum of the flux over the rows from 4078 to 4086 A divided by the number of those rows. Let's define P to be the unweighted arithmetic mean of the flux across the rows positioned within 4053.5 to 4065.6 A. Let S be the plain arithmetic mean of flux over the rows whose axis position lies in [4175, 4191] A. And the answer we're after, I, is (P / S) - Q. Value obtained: -6.0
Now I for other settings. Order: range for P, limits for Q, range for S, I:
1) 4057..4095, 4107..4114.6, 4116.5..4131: -6.6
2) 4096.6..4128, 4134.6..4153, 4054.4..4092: -6.7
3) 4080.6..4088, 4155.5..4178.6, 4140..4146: -6.6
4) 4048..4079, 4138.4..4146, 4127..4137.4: -6.4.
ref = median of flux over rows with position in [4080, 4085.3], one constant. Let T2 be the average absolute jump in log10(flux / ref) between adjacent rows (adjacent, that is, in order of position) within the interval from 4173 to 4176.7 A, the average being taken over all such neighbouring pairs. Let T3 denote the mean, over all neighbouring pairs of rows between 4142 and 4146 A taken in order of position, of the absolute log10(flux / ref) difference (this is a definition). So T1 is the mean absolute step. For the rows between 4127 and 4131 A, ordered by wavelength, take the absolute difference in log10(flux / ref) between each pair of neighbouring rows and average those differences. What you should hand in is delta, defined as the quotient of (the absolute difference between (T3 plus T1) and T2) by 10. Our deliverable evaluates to 0.0054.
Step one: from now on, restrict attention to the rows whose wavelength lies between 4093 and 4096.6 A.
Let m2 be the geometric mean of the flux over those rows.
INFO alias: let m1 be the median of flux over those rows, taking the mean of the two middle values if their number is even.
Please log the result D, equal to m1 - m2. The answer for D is -0.06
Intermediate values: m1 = 6.9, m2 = 7.0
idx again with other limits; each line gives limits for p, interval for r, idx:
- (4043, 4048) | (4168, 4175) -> -1.0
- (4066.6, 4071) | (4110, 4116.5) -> -0.3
